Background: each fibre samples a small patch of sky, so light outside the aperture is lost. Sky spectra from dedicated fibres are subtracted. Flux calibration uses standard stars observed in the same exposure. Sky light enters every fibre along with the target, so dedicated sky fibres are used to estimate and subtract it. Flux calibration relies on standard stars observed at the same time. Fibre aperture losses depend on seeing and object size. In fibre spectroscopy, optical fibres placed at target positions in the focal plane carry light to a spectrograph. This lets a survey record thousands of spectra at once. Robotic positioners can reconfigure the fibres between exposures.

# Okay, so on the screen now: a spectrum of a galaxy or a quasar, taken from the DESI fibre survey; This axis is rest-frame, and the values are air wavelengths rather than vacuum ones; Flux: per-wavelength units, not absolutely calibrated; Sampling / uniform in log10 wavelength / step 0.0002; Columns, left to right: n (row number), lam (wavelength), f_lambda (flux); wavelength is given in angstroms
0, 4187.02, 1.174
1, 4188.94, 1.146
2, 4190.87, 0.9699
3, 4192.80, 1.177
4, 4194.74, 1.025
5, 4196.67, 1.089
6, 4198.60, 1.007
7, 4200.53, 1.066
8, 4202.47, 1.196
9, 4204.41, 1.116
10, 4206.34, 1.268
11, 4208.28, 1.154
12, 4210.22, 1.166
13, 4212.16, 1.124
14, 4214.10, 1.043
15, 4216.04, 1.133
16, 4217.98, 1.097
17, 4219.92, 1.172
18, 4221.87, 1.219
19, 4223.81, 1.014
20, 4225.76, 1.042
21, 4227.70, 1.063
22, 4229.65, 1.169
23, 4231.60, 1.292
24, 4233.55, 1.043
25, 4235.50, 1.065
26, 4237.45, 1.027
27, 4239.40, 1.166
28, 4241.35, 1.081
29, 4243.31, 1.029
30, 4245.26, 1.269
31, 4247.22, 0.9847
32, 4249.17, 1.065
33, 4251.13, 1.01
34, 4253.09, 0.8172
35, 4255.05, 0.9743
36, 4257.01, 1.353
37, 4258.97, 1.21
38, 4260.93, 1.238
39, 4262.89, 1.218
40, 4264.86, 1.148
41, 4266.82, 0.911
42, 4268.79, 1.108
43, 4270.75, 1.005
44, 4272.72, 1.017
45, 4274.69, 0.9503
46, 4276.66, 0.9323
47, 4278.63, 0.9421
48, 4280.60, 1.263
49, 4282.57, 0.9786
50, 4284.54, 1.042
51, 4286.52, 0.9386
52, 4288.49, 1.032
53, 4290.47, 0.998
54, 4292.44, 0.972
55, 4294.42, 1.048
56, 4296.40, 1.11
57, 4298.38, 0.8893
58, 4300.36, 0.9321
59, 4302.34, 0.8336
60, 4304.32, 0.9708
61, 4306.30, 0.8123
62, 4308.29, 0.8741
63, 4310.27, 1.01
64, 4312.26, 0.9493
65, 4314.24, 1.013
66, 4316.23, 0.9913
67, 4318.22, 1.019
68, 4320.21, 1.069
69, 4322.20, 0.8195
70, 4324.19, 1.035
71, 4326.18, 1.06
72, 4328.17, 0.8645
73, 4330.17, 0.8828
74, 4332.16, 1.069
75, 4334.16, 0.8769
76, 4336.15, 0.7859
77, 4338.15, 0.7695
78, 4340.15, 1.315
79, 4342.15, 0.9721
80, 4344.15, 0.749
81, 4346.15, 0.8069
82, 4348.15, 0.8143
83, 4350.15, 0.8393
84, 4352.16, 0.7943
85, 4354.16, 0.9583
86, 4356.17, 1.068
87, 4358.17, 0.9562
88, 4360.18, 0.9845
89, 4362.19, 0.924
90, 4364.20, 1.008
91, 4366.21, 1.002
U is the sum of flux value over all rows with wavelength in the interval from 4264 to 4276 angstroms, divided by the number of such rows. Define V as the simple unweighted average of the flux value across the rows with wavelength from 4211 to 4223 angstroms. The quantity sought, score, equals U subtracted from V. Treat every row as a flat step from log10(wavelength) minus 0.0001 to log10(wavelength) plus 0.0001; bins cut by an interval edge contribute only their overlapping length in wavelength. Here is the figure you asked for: 0.11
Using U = 1.02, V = 1.13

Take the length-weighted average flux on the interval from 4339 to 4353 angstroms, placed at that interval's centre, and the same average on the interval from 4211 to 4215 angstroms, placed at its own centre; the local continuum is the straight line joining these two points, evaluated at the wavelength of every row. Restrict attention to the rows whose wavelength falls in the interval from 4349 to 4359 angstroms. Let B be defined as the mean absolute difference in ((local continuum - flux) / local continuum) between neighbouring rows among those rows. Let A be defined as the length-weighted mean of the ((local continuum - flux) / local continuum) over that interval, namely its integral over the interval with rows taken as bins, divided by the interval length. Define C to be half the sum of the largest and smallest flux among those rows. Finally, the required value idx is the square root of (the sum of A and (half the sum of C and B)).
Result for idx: 0.70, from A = -0.039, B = 0.122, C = 0.93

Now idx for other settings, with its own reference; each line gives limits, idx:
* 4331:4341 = 0.77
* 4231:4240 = 0.76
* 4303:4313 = 0.74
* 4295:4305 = 0.75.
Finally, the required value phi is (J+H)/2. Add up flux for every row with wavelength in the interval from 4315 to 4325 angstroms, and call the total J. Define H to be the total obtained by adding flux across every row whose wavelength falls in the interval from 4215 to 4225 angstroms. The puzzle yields 5.3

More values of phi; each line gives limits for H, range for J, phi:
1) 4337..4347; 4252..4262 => 5.1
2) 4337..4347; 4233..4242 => 5.0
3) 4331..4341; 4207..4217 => 5.2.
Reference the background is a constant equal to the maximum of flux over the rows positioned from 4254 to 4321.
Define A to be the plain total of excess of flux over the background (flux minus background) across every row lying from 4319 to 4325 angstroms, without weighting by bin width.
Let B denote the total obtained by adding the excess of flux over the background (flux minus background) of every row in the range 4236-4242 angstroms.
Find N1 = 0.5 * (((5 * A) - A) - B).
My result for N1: -1.9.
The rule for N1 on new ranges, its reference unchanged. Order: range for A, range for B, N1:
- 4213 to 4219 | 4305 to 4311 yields -0.9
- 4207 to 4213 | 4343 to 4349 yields -0.4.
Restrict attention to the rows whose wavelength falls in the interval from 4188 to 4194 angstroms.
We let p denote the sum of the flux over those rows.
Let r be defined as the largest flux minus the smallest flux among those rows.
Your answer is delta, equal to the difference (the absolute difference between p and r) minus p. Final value -0.21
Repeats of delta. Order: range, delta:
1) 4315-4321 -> -0.08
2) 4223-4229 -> -0.05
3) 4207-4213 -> -0.04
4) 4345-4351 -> -0.03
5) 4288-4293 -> -0.06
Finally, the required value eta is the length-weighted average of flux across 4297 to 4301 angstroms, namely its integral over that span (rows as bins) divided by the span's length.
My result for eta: 0.93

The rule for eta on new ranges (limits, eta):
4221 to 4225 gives 1.11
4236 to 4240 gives 1.09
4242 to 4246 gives 1.14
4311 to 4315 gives 0.98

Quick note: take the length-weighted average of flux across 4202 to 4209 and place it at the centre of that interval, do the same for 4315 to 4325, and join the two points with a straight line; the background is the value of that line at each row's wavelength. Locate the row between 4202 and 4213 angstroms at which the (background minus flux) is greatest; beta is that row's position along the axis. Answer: 4204.41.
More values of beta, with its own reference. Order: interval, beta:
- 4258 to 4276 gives 4266.82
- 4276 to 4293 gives 4276.66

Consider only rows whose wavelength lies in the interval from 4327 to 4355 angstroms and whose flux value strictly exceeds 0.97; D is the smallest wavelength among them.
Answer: 4332.16 angstroms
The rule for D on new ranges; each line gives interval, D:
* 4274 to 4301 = 4280.60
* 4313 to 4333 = 4314.24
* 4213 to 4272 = 4214.10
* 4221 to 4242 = 4221.87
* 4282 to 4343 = 4282.57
